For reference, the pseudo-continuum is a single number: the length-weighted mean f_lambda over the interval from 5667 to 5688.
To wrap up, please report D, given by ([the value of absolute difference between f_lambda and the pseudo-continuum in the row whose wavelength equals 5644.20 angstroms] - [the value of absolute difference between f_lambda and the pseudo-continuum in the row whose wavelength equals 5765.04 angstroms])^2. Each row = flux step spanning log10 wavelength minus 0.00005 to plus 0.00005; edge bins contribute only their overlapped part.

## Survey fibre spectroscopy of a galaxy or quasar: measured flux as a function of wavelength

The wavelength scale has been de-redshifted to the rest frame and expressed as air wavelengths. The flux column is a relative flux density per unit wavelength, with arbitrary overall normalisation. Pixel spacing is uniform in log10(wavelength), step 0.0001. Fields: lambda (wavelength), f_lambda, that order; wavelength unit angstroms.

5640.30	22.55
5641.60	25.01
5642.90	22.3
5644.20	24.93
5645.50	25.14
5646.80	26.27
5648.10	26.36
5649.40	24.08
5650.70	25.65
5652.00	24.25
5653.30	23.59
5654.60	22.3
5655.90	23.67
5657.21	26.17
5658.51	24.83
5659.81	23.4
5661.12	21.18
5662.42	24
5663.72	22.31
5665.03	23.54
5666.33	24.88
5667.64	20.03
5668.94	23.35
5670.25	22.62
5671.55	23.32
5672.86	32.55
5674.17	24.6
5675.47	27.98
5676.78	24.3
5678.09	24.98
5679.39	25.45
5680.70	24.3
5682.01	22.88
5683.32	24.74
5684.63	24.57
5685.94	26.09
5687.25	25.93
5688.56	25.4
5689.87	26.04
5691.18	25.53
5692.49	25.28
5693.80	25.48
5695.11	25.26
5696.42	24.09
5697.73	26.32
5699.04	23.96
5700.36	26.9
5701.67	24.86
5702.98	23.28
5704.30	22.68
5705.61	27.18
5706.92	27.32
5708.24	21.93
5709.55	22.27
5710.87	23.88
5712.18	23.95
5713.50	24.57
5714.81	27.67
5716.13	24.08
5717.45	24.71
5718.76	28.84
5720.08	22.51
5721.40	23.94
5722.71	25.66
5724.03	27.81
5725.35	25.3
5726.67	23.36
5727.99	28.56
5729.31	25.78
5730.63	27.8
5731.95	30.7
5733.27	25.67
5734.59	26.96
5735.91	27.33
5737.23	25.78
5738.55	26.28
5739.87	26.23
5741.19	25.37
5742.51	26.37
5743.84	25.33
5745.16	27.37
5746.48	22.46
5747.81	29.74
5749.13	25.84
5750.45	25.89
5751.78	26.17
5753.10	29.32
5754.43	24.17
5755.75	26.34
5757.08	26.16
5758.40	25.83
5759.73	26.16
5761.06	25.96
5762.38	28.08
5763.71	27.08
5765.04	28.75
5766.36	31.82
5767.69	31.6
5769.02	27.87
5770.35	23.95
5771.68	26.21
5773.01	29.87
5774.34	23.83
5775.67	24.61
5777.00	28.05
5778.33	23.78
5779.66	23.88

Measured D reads 15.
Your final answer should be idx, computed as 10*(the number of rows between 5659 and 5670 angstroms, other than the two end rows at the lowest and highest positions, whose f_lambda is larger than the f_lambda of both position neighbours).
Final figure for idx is 20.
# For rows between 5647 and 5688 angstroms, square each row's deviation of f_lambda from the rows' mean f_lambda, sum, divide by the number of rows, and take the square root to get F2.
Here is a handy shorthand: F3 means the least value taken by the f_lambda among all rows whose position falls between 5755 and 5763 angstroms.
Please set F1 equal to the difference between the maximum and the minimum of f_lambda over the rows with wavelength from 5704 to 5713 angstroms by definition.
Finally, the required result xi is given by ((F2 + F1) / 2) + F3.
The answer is 29.6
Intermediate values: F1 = 5.4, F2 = 2.2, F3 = 25.83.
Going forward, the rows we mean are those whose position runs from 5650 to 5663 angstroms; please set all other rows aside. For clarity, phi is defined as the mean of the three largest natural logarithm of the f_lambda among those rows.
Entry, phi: 3.24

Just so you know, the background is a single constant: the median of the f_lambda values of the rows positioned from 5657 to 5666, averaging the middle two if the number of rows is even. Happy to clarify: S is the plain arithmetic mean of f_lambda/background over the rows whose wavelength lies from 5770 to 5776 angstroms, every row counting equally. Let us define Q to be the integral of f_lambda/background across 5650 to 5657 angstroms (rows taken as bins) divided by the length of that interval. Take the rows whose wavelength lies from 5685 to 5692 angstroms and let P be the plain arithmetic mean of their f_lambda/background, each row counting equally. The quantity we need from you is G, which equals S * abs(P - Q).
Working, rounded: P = 1.096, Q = 1.02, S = 1.09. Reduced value 0.08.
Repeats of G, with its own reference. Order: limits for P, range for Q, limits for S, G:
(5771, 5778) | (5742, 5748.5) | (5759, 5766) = 0.01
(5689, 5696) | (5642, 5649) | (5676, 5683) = 0.02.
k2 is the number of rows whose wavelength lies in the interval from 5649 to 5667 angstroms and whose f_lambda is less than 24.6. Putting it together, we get 10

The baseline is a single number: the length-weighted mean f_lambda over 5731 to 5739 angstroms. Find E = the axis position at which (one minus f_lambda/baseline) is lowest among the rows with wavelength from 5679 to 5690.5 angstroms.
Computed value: 5685.94 angstroms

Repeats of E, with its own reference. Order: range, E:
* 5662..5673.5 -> 5672.86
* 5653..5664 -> 5657.21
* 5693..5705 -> 5700.36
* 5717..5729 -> 5718.76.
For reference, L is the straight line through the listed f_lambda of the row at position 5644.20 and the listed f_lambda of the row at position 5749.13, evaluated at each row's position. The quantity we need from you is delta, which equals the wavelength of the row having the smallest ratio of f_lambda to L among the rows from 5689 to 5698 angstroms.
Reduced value 5696.42 angstroms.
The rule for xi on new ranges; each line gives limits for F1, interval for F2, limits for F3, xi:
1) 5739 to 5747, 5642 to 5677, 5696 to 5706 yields 26.3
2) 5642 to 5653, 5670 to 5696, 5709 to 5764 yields 25.3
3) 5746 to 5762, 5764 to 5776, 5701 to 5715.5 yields 27.0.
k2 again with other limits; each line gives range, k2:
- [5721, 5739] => 2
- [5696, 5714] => 9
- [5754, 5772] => 2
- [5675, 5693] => 4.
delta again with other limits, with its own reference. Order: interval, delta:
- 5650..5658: 5654.60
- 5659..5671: 5667.64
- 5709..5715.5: 5709.55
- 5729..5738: 5733.27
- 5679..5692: 5682.01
